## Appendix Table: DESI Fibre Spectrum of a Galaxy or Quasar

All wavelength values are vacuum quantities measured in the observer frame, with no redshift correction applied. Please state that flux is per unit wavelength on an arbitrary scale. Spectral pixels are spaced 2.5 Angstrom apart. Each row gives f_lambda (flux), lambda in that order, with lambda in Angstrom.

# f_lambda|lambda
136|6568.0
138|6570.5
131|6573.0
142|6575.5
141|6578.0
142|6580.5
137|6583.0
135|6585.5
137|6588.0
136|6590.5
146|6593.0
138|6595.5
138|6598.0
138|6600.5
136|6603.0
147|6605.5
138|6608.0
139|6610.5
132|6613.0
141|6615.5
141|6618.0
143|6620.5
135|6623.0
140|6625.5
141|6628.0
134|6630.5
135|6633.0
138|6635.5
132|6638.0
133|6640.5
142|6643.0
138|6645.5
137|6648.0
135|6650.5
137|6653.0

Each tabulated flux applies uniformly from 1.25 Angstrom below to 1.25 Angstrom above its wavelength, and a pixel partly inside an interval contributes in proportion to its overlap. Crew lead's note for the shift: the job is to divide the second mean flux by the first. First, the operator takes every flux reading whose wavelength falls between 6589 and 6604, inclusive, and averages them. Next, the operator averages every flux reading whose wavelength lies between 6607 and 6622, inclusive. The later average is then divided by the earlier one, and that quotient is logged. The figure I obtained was 1.00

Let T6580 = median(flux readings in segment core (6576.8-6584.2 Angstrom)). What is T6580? 141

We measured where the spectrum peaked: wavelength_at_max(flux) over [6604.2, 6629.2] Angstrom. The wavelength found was 6605.5 Angstrom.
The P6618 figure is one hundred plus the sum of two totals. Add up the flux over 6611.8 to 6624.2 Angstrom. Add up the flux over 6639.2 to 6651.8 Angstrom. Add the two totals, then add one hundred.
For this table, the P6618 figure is 1477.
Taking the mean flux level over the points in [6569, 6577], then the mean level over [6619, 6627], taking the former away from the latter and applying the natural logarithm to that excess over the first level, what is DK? 0.85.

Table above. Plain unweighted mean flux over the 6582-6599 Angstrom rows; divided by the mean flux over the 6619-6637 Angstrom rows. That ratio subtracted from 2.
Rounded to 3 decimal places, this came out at 0.999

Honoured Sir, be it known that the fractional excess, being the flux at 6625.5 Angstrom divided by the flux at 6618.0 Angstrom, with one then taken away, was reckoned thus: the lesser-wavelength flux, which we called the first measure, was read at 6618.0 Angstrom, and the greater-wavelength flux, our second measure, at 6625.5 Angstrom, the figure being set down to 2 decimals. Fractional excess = -0.01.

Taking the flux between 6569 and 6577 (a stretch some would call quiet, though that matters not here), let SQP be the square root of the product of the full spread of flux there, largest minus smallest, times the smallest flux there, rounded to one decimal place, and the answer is 38.0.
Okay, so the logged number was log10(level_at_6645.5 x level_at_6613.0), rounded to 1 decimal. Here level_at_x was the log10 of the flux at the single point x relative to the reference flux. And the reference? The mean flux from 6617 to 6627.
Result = -3.9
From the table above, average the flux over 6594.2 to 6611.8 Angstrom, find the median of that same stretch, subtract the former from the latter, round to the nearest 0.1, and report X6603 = -1.1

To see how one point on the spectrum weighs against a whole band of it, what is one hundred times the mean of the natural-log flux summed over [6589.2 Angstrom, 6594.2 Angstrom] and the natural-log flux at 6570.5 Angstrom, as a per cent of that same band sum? 75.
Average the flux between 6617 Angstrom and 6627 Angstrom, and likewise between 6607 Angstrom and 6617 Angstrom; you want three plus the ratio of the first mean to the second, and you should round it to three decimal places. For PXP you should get 4.016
